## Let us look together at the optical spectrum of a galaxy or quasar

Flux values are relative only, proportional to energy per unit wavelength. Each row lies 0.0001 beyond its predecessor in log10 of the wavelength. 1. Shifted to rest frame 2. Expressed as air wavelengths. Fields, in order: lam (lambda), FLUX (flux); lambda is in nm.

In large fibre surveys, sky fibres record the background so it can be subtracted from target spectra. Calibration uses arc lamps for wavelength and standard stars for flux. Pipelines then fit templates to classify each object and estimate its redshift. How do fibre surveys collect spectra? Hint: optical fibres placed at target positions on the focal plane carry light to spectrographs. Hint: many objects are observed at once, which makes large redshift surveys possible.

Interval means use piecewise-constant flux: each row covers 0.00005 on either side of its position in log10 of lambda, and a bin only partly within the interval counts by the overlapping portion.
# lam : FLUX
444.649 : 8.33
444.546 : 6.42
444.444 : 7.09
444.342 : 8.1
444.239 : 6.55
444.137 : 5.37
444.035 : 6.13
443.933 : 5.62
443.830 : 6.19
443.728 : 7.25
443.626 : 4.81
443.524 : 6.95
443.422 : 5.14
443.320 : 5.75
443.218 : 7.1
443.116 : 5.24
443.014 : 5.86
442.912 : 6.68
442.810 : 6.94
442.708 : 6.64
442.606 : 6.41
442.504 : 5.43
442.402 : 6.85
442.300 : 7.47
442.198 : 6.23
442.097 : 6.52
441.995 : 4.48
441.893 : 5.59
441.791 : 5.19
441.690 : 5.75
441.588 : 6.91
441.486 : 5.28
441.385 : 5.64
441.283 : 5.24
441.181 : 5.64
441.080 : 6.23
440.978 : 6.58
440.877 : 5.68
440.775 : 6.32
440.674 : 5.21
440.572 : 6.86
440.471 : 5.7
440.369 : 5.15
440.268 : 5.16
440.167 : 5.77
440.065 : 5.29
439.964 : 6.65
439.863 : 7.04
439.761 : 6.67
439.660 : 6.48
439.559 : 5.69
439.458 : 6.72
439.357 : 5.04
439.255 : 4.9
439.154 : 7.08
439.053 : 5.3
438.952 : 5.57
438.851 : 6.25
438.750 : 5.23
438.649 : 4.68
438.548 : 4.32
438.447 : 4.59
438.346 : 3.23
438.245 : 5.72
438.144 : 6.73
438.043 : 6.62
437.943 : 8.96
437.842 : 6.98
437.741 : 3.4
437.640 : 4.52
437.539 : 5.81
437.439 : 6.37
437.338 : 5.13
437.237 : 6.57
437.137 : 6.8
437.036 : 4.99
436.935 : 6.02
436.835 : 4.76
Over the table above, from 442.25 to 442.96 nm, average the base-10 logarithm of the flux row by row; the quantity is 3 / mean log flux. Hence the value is 3.66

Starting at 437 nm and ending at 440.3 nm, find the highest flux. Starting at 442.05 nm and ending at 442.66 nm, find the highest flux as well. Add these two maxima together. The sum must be 16.4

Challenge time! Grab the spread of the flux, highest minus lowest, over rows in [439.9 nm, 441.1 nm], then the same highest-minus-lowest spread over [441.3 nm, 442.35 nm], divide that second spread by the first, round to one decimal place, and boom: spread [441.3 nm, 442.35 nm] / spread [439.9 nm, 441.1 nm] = 1.7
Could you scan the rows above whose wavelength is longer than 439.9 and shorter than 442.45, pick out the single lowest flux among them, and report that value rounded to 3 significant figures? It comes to 4.48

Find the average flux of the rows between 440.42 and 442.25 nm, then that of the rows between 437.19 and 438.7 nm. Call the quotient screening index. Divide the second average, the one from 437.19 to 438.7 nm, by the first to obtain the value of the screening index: 0.955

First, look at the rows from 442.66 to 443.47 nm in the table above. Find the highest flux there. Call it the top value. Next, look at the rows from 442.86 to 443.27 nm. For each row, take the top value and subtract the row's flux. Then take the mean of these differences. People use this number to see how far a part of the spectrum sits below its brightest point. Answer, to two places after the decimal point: 0.88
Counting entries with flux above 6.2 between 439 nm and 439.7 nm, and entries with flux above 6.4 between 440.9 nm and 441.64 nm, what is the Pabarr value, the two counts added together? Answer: 5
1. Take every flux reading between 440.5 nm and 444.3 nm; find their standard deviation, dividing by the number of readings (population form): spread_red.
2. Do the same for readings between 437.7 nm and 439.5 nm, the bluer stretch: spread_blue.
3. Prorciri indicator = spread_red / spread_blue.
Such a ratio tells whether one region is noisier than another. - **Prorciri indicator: 0.53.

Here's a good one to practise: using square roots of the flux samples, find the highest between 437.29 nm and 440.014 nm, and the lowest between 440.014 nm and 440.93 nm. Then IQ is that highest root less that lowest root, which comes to 0.72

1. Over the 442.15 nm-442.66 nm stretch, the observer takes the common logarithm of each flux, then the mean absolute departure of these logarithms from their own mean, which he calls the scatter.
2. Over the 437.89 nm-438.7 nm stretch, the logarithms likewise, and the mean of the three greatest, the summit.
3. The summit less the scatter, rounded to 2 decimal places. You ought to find 0.83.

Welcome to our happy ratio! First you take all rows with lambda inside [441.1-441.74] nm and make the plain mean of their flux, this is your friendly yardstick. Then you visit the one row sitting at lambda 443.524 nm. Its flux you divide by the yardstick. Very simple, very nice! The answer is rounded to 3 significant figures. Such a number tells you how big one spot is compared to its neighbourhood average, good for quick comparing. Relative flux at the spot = 1.21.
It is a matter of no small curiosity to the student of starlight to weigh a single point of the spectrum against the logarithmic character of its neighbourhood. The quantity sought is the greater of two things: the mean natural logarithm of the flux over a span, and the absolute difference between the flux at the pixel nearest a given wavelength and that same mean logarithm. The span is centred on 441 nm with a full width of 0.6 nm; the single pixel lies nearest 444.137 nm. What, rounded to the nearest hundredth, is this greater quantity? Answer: 3.59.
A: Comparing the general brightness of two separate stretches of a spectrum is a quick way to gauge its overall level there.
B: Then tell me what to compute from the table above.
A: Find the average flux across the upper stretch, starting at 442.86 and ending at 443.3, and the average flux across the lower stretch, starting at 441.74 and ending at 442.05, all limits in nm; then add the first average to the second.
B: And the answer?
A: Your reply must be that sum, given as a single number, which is 11.3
